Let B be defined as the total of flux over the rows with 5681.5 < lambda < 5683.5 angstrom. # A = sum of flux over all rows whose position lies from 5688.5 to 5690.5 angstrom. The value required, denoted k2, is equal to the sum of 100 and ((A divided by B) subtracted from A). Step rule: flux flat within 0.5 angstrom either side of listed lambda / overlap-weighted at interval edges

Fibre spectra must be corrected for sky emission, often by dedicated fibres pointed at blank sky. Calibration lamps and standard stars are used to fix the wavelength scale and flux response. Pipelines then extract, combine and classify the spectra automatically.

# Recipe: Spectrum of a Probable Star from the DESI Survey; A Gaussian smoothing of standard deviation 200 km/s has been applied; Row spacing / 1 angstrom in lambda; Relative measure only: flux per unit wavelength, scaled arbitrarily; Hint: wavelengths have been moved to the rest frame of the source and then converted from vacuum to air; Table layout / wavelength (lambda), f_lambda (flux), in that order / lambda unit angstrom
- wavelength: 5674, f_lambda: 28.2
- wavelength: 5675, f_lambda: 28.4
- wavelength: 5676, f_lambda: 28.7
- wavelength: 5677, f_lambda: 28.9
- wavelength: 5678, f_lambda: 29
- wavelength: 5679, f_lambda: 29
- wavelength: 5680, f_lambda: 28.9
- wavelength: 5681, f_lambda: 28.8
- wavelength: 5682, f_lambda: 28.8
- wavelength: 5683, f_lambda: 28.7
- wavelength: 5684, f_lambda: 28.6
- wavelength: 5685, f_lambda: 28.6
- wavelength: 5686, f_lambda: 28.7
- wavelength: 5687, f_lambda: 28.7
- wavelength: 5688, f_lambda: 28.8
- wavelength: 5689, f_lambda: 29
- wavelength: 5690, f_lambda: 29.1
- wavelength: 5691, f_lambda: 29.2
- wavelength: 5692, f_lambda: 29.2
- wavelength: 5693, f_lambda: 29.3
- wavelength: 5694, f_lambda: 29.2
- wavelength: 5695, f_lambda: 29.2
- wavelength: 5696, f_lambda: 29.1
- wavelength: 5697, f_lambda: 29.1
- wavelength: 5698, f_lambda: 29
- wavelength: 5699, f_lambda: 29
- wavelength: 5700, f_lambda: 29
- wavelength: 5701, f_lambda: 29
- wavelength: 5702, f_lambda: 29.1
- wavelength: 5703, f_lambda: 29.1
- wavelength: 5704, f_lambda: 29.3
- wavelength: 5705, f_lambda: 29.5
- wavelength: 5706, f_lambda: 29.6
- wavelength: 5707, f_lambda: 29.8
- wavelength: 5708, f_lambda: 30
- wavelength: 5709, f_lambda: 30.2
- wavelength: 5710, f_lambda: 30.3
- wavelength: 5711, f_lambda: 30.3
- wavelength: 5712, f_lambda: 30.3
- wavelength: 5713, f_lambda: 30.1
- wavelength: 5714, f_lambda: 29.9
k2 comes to 157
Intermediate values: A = 58.1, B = 57.5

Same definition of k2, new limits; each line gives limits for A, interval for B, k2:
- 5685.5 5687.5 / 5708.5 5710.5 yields 156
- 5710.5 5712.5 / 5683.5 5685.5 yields 160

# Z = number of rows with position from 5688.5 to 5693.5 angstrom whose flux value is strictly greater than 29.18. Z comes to 3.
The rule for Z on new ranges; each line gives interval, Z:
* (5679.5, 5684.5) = 0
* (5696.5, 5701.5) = 0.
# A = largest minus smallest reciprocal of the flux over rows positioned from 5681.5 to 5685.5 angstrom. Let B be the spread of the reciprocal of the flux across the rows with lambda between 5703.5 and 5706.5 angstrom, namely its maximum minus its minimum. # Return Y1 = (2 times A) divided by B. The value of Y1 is 1.4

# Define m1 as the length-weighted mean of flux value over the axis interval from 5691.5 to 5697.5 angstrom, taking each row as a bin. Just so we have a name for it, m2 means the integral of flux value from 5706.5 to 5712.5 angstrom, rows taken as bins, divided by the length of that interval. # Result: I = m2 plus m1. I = 59.3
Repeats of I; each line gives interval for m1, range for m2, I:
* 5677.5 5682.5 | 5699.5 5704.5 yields 58.0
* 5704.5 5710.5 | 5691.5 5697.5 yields 59.1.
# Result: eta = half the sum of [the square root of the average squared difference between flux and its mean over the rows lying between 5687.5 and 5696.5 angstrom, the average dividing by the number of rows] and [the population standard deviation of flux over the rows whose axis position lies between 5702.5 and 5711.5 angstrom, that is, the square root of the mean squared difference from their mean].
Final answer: 0.28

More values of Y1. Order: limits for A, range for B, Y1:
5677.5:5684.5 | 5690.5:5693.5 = 8.3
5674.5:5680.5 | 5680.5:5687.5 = 6.0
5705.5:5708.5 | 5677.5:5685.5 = 1.9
